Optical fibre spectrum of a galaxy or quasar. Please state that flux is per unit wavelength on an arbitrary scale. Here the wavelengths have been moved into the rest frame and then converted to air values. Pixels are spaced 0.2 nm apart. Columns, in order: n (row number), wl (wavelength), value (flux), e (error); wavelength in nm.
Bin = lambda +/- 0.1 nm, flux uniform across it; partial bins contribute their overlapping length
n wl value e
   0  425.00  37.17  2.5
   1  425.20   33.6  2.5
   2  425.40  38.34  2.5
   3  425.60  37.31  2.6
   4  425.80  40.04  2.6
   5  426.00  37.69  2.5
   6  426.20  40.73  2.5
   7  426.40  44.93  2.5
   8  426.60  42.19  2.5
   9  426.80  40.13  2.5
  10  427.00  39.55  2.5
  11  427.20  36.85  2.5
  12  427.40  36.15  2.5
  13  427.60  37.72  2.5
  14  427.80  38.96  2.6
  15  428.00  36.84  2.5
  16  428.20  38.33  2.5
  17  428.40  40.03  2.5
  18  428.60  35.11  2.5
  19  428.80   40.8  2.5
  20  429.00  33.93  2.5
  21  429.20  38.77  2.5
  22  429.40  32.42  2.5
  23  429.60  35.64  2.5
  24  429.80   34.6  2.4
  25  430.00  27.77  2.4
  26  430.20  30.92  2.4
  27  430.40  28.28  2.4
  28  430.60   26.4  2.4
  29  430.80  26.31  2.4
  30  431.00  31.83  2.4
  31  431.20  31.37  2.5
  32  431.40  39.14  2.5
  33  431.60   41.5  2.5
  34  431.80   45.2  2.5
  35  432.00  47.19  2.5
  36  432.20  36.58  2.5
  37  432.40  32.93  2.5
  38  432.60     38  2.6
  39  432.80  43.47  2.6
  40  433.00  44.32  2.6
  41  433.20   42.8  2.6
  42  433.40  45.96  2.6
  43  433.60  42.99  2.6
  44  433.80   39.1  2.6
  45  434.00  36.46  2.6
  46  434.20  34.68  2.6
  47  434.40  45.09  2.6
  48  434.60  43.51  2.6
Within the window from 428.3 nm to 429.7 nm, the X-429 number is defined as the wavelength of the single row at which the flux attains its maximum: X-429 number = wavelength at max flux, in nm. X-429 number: 428.80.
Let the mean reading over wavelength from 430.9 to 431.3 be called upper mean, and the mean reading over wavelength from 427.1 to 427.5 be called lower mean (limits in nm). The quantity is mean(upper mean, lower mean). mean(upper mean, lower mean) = 34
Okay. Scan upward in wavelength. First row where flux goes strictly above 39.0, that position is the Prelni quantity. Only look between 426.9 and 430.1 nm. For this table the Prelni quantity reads 427.00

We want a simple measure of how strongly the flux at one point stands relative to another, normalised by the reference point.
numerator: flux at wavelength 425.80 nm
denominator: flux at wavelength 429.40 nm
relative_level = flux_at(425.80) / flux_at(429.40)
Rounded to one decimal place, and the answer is 1.2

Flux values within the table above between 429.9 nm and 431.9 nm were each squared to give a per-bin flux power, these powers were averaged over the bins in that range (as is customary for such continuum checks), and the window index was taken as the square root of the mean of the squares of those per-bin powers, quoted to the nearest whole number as 1208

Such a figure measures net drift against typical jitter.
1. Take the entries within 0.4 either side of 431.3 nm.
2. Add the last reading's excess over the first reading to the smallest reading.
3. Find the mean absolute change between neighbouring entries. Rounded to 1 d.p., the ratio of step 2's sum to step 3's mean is 11.6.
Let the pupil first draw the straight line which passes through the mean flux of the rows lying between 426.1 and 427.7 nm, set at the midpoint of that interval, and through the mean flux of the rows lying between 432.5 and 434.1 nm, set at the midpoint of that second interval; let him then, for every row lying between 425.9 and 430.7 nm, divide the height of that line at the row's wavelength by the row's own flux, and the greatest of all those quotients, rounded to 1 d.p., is 1.5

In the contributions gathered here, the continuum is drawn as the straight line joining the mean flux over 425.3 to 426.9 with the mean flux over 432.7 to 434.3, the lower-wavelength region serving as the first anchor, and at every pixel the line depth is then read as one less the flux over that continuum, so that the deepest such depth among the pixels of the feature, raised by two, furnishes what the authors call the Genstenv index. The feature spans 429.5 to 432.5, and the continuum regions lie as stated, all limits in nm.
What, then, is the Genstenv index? 2.36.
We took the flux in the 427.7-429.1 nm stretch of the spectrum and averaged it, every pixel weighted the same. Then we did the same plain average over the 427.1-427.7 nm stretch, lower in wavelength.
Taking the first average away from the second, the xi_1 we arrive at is -1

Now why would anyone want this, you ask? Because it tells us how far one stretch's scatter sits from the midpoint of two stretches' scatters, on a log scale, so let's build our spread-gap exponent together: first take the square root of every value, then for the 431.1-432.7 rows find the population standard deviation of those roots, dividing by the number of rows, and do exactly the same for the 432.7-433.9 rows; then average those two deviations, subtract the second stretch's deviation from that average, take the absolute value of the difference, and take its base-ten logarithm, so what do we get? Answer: -0.9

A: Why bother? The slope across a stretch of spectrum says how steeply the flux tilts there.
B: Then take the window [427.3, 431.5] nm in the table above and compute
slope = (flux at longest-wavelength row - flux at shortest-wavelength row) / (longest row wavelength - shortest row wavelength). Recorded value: 0.7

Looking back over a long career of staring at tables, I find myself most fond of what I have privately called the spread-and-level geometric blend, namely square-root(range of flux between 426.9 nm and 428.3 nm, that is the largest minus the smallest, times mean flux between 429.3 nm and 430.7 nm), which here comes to 10.2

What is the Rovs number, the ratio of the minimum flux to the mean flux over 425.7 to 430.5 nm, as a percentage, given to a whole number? 75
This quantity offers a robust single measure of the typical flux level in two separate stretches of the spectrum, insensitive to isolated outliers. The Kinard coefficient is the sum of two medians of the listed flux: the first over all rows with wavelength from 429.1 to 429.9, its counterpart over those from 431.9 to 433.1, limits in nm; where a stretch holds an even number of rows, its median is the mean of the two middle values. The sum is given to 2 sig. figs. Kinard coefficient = 76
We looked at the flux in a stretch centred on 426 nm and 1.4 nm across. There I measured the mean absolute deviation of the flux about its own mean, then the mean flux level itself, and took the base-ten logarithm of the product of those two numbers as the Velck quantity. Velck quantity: 1.9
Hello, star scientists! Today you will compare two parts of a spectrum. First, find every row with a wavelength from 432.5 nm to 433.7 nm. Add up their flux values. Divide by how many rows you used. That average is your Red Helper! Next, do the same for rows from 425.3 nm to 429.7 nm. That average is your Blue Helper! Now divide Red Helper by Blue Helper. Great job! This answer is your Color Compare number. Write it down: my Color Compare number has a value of 1.12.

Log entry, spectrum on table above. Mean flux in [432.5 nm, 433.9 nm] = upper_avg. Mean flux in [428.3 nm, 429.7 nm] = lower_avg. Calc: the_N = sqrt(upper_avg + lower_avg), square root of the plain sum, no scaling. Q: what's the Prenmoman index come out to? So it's 8.89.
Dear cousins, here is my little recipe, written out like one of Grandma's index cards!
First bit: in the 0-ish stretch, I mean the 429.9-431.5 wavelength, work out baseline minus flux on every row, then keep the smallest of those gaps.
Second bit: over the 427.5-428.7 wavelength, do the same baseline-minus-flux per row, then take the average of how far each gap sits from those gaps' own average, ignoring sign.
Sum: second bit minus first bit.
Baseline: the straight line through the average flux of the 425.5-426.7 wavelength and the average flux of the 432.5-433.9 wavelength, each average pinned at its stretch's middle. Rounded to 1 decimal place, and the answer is -1.5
